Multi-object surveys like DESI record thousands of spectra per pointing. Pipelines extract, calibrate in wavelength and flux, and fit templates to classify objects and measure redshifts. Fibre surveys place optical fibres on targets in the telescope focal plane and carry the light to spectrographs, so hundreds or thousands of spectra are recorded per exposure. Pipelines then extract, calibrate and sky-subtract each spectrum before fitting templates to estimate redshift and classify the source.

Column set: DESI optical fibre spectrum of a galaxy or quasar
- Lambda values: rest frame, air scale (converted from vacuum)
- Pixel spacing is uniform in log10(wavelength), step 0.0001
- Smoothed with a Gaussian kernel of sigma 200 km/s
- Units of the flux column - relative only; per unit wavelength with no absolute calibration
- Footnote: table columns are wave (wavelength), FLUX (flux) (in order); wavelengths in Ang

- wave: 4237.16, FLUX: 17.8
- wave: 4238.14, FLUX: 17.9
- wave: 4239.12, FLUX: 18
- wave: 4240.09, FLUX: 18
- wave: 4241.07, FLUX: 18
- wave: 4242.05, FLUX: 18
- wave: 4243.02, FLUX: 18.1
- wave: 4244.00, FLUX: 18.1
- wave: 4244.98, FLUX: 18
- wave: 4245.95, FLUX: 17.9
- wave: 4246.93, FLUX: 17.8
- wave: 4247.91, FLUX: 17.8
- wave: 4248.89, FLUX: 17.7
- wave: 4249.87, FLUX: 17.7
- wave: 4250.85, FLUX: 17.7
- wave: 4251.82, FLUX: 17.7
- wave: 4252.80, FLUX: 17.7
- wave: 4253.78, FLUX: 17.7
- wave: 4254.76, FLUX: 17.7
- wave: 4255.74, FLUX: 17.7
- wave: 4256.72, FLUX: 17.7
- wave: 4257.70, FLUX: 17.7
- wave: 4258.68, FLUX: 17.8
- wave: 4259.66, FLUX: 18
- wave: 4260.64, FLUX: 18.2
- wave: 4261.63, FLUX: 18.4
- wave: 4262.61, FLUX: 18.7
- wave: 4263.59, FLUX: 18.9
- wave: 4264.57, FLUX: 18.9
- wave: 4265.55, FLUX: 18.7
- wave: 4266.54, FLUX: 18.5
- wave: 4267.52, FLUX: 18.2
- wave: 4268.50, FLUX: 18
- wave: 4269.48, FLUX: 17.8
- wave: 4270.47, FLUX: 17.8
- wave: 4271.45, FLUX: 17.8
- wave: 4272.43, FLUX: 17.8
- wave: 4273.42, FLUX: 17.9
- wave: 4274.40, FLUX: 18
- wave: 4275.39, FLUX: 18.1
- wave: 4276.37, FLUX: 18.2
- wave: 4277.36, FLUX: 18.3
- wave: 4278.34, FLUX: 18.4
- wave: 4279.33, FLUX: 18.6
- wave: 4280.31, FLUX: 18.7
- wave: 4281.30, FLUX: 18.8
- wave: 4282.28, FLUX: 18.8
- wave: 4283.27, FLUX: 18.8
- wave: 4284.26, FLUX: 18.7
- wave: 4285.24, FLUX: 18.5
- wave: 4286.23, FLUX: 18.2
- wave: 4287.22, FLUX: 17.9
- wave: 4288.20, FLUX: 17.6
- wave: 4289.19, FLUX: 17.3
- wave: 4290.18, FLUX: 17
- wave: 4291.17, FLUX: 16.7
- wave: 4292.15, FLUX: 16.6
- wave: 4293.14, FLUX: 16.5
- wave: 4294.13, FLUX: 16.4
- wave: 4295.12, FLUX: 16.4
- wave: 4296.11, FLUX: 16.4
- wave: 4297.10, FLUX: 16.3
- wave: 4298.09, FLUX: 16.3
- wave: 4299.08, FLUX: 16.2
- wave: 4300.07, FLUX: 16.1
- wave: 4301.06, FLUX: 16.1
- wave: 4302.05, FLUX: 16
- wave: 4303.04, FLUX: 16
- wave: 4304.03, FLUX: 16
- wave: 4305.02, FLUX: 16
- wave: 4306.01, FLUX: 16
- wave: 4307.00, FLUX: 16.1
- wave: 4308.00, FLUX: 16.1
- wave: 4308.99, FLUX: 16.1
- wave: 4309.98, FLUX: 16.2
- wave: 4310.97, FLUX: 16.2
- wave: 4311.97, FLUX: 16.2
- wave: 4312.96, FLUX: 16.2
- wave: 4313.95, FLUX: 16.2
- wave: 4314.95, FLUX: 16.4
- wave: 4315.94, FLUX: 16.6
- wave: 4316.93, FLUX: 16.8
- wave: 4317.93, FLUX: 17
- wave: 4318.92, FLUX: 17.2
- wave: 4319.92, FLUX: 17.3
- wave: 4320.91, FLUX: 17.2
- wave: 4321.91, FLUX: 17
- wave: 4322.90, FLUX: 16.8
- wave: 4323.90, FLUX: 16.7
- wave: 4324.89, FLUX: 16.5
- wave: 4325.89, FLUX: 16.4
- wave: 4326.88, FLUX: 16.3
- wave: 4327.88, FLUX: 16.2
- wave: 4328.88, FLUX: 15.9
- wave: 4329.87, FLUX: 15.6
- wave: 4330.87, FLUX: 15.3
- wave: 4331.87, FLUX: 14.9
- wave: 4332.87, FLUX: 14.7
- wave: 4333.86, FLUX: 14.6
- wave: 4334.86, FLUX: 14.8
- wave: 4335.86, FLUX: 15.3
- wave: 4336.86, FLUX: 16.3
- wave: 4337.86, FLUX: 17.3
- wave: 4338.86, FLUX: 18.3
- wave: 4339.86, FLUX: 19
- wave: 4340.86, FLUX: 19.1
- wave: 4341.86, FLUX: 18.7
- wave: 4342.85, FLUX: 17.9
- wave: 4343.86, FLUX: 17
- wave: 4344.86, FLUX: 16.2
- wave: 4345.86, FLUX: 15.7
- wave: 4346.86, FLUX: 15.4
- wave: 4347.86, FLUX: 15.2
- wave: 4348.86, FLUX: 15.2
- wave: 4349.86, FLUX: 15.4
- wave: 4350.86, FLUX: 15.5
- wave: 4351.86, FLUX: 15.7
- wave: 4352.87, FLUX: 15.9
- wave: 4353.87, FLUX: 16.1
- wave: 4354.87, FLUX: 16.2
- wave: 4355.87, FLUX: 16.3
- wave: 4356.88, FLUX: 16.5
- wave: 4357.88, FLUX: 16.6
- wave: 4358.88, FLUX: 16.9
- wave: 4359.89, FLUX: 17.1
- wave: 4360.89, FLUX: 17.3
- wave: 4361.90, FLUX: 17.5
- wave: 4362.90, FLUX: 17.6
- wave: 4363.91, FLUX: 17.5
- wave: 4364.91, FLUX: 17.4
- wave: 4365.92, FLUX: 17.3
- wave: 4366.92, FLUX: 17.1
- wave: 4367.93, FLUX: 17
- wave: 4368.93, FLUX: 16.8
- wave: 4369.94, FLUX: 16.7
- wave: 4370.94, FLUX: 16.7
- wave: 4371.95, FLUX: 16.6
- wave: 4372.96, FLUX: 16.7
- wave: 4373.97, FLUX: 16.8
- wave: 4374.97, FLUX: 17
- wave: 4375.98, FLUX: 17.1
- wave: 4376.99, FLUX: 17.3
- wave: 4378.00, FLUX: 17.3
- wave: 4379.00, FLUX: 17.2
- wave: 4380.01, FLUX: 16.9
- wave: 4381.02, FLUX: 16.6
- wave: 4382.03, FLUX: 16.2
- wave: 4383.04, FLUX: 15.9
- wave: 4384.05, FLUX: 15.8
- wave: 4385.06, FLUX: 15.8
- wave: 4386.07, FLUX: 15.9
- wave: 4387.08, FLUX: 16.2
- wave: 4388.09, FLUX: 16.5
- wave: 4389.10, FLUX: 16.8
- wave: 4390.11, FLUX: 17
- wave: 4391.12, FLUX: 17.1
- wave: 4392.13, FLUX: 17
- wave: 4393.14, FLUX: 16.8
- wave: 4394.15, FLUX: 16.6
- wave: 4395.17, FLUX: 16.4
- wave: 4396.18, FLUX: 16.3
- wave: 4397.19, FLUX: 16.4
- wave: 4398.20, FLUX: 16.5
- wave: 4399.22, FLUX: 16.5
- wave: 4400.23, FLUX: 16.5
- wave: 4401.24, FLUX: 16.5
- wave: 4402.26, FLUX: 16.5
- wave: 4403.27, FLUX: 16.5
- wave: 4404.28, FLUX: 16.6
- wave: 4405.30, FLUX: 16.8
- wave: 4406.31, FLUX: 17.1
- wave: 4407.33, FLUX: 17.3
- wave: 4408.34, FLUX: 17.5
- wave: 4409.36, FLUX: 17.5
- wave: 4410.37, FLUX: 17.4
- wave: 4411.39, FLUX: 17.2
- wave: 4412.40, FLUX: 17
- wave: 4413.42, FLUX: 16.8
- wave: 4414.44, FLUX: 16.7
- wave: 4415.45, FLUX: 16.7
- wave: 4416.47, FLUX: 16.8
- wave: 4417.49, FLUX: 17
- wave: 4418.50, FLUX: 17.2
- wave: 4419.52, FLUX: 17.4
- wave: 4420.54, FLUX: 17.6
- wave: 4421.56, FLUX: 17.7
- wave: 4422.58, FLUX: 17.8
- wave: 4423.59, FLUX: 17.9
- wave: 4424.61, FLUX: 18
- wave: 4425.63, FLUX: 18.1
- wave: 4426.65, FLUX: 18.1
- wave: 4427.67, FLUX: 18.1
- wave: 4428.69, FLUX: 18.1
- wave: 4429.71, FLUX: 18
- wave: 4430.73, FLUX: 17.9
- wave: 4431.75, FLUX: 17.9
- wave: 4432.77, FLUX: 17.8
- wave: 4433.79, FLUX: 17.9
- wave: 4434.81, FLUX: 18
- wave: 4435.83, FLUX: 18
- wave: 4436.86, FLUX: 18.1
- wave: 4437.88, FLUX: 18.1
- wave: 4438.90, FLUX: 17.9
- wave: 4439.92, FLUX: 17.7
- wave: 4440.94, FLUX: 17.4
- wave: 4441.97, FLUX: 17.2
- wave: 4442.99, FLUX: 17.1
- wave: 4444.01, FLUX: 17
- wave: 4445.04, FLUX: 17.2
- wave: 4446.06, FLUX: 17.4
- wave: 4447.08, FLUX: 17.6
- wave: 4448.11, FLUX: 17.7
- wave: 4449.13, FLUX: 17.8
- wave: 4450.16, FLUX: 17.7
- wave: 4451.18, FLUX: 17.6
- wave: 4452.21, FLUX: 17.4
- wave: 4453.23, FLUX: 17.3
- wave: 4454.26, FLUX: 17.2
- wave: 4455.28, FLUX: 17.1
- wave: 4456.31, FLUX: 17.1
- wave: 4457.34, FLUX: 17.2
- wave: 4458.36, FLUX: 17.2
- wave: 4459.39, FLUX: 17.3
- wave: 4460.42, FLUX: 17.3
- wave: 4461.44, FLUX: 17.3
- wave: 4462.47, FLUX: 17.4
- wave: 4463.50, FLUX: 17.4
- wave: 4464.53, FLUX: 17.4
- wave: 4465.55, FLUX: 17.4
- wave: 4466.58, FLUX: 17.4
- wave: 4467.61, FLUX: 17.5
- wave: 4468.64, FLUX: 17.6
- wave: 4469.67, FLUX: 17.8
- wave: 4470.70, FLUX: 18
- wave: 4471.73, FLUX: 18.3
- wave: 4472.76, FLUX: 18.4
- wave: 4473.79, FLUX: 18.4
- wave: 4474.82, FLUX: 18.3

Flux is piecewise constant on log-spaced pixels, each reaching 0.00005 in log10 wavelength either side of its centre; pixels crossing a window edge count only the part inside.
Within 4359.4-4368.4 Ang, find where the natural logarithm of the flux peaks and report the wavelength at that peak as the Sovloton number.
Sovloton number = 4362.90 Ang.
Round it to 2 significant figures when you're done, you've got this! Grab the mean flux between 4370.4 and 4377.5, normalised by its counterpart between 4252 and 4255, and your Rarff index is 0.95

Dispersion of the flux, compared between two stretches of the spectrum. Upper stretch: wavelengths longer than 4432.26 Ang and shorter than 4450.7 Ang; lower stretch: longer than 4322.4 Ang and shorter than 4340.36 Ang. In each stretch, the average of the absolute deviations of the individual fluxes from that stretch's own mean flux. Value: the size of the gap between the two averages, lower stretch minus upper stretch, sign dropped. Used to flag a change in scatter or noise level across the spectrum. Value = 0.62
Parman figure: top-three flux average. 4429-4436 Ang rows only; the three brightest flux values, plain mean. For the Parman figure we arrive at 18.0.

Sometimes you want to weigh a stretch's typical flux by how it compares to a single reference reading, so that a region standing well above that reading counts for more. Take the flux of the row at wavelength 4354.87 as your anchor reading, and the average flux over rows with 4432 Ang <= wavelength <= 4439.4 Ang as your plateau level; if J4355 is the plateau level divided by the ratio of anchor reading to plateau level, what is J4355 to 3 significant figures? 19.9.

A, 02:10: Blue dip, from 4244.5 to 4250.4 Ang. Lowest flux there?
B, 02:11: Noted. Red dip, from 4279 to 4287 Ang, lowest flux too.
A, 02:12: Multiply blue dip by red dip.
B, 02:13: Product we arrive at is 322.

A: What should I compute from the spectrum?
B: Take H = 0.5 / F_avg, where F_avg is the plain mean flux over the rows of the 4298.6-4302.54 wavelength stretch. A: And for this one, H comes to 0.0311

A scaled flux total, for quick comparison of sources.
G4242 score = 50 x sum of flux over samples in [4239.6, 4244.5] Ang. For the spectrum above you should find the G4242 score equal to 4510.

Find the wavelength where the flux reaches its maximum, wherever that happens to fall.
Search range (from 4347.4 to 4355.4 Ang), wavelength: 4354.87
